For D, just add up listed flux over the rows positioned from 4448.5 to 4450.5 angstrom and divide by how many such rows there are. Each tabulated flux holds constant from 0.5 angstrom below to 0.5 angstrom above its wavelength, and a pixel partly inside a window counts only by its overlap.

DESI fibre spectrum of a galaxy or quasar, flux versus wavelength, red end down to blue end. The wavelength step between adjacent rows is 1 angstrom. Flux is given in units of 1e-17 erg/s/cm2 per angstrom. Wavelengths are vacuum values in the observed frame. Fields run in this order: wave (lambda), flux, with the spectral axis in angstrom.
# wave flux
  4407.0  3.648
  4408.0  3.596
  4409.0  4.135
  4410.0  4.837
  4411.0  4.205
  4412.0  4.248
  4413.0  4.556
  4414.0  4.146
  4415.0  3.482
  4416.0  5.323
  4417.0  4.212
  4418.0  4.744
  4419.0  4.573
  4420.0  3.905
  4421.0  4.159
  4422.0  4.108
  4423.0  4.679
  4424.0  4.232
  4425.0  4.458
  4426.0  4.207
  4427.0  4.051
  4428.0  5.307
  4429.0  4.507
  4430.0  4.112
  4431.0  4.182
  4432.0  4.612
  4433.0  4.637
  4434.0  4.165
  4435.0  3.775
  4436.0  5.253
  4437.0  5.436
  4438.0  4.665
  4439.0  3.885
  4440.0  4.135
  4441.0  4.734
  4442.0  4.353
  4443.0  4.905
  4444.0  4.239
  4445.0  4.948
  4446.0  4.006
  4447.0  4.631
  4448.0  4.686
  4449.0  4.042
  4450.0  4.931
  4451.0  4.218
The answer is 4.49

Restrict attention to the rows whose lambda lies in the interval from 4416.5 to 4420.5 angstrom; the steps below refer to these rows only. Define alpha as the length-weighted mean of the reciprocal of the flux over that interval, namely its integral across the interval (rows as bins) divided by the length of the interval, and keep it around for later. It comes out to 0.231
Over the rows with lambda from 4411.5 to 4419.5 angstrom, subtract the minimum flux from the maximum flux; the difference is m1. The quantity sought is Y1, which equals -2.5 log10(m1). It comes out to -0.66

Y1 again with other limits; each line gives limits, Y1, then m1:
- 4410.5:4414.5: 0.97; 0.4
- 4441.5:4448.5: 0.06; 0.9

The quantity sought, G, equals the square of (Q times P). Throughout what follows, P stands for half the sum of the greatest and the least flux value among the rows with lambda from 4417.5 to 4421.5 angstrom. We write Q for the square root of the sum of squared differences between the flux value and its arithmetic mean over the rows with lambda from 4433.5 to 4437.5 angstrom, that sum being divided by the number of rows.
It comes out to 9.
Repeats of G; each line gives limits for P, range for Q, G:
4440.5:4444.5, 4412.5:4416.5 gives 9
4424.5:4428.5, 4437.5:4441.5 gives 3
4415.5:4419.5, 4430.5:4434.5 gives 1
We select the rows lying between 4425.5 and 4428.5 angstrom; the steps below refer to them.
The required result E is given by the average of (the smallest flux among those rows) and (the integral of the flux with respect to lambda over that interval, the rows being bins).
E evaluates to 8.8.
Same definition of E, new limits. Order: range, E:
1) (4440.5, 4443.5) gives 9.2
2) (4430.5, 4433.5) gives 8.8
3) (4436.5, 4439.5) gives 8.9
